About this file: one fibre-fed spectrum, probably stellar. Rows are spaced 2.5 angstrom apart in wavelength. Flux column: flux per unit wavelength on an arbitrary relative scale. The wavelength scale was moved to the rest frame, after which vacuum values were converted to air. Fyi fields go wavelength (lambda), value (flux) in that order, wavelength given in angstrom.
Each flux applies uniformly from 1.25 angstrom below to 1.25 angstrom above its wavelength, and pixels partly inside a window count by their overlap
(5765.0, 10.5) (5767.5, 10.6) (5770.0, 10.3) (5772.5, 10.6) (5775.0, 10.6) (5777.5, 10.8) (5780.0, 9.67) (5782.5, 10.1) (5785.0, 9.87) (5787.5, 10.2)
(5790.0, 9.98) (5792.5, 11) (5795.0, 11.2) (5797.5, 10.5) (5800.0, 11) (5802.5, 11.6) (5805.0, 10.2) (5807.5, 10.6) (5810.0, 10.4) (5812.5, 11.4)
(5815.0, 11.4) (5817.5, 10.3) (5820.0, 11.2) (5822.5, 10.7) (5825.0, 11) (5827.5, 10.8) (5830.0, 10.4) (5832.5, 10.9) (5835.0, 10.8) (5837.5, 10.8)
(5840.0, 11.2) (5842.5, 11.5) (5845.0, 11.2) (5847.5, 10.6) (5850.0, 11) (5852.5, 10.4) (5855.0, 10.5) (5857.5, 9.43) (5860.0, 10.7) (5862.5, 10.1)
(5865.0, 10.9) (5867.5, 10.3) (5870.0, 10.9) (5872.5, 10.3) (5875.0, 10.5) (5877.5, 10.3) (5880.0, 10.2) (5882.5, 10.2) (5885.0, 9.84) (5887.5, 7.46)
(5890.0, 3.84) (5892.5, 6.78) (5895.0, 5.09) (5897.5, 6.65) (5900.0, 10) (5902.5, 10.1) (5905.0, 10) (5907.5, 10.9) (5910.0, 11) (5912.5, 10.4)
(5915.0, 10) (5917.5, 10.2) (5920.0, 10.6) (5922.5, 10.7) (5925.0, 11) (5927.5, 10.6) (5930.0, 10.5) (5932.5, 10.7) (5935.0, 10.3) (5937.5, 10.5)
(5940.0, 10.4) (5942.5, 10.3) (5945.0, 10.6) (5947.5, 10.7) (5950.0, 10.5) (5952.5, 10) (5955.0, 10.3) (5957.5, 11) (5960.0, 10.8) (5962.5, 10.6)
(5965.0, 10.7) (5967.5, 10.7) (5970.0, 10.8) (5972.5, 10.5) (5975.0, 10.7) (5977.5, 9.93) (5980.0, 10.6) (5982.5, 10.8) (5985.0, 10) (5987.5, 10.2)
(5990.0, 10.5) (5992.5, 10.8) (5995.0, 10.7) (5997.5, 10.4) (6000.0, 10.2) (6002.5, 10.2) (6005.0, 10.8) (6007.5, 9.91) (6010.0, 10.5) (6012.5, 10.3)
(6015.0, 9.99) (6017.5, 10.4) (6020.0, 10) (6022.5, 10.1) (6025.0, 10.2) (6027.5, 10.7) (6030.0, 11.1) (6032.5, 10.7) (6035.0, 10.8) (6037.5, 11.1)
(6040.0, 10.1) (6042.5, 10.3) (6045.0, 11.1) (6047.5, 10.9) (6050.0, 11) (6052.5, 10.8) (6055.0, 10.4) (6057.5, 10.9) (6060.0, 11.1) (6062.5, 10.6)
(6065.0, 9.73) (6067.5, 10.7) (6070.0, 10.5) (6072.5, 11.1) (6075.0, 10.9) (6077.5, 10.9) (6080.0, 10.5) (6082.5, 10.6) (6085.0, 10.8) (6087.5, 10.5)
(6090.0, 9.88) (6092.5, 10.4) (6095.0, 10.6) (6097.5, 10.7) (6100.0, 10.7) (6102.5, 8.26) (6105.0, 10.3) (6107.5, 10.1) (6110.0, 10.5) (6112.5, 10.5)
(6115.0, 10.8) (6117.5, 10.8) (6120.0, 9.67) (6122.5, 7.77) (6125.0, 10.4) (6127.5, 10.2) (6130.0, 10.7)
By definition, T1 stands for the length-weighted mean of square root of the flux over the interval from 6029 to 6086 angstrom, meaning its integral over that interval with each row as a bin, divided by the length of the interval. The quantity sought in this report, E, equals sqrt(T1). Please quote 1.81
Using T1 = 3.274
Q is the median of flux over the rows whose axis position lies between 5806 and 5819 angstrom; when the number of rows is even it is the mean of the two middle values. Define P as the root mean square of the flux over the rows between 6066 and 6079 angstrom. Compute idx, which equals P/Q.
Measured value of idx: 1.02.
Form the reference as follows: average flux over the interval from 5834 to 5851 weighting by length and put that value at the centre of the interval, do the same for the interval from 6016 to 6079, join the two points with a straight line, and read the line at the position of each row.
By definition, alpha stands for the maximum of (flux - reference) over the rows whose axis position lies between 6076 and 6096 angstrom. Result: 0.3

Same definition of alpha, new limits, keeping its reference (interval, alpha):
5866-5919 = 0.1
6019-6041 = 0.4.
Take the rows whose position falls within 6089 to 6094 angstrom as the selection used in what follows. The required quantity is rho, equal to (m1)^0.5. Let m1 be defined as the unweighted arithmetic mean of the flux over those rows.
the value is 3.18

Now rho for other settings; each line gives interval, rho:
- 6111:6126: 3.16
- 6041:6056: 3.28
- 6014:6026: 3.18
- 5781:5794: 3.20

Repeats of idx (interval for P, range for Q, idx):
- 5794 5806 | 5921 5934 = 1.02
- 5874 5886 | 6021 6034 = 0.95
